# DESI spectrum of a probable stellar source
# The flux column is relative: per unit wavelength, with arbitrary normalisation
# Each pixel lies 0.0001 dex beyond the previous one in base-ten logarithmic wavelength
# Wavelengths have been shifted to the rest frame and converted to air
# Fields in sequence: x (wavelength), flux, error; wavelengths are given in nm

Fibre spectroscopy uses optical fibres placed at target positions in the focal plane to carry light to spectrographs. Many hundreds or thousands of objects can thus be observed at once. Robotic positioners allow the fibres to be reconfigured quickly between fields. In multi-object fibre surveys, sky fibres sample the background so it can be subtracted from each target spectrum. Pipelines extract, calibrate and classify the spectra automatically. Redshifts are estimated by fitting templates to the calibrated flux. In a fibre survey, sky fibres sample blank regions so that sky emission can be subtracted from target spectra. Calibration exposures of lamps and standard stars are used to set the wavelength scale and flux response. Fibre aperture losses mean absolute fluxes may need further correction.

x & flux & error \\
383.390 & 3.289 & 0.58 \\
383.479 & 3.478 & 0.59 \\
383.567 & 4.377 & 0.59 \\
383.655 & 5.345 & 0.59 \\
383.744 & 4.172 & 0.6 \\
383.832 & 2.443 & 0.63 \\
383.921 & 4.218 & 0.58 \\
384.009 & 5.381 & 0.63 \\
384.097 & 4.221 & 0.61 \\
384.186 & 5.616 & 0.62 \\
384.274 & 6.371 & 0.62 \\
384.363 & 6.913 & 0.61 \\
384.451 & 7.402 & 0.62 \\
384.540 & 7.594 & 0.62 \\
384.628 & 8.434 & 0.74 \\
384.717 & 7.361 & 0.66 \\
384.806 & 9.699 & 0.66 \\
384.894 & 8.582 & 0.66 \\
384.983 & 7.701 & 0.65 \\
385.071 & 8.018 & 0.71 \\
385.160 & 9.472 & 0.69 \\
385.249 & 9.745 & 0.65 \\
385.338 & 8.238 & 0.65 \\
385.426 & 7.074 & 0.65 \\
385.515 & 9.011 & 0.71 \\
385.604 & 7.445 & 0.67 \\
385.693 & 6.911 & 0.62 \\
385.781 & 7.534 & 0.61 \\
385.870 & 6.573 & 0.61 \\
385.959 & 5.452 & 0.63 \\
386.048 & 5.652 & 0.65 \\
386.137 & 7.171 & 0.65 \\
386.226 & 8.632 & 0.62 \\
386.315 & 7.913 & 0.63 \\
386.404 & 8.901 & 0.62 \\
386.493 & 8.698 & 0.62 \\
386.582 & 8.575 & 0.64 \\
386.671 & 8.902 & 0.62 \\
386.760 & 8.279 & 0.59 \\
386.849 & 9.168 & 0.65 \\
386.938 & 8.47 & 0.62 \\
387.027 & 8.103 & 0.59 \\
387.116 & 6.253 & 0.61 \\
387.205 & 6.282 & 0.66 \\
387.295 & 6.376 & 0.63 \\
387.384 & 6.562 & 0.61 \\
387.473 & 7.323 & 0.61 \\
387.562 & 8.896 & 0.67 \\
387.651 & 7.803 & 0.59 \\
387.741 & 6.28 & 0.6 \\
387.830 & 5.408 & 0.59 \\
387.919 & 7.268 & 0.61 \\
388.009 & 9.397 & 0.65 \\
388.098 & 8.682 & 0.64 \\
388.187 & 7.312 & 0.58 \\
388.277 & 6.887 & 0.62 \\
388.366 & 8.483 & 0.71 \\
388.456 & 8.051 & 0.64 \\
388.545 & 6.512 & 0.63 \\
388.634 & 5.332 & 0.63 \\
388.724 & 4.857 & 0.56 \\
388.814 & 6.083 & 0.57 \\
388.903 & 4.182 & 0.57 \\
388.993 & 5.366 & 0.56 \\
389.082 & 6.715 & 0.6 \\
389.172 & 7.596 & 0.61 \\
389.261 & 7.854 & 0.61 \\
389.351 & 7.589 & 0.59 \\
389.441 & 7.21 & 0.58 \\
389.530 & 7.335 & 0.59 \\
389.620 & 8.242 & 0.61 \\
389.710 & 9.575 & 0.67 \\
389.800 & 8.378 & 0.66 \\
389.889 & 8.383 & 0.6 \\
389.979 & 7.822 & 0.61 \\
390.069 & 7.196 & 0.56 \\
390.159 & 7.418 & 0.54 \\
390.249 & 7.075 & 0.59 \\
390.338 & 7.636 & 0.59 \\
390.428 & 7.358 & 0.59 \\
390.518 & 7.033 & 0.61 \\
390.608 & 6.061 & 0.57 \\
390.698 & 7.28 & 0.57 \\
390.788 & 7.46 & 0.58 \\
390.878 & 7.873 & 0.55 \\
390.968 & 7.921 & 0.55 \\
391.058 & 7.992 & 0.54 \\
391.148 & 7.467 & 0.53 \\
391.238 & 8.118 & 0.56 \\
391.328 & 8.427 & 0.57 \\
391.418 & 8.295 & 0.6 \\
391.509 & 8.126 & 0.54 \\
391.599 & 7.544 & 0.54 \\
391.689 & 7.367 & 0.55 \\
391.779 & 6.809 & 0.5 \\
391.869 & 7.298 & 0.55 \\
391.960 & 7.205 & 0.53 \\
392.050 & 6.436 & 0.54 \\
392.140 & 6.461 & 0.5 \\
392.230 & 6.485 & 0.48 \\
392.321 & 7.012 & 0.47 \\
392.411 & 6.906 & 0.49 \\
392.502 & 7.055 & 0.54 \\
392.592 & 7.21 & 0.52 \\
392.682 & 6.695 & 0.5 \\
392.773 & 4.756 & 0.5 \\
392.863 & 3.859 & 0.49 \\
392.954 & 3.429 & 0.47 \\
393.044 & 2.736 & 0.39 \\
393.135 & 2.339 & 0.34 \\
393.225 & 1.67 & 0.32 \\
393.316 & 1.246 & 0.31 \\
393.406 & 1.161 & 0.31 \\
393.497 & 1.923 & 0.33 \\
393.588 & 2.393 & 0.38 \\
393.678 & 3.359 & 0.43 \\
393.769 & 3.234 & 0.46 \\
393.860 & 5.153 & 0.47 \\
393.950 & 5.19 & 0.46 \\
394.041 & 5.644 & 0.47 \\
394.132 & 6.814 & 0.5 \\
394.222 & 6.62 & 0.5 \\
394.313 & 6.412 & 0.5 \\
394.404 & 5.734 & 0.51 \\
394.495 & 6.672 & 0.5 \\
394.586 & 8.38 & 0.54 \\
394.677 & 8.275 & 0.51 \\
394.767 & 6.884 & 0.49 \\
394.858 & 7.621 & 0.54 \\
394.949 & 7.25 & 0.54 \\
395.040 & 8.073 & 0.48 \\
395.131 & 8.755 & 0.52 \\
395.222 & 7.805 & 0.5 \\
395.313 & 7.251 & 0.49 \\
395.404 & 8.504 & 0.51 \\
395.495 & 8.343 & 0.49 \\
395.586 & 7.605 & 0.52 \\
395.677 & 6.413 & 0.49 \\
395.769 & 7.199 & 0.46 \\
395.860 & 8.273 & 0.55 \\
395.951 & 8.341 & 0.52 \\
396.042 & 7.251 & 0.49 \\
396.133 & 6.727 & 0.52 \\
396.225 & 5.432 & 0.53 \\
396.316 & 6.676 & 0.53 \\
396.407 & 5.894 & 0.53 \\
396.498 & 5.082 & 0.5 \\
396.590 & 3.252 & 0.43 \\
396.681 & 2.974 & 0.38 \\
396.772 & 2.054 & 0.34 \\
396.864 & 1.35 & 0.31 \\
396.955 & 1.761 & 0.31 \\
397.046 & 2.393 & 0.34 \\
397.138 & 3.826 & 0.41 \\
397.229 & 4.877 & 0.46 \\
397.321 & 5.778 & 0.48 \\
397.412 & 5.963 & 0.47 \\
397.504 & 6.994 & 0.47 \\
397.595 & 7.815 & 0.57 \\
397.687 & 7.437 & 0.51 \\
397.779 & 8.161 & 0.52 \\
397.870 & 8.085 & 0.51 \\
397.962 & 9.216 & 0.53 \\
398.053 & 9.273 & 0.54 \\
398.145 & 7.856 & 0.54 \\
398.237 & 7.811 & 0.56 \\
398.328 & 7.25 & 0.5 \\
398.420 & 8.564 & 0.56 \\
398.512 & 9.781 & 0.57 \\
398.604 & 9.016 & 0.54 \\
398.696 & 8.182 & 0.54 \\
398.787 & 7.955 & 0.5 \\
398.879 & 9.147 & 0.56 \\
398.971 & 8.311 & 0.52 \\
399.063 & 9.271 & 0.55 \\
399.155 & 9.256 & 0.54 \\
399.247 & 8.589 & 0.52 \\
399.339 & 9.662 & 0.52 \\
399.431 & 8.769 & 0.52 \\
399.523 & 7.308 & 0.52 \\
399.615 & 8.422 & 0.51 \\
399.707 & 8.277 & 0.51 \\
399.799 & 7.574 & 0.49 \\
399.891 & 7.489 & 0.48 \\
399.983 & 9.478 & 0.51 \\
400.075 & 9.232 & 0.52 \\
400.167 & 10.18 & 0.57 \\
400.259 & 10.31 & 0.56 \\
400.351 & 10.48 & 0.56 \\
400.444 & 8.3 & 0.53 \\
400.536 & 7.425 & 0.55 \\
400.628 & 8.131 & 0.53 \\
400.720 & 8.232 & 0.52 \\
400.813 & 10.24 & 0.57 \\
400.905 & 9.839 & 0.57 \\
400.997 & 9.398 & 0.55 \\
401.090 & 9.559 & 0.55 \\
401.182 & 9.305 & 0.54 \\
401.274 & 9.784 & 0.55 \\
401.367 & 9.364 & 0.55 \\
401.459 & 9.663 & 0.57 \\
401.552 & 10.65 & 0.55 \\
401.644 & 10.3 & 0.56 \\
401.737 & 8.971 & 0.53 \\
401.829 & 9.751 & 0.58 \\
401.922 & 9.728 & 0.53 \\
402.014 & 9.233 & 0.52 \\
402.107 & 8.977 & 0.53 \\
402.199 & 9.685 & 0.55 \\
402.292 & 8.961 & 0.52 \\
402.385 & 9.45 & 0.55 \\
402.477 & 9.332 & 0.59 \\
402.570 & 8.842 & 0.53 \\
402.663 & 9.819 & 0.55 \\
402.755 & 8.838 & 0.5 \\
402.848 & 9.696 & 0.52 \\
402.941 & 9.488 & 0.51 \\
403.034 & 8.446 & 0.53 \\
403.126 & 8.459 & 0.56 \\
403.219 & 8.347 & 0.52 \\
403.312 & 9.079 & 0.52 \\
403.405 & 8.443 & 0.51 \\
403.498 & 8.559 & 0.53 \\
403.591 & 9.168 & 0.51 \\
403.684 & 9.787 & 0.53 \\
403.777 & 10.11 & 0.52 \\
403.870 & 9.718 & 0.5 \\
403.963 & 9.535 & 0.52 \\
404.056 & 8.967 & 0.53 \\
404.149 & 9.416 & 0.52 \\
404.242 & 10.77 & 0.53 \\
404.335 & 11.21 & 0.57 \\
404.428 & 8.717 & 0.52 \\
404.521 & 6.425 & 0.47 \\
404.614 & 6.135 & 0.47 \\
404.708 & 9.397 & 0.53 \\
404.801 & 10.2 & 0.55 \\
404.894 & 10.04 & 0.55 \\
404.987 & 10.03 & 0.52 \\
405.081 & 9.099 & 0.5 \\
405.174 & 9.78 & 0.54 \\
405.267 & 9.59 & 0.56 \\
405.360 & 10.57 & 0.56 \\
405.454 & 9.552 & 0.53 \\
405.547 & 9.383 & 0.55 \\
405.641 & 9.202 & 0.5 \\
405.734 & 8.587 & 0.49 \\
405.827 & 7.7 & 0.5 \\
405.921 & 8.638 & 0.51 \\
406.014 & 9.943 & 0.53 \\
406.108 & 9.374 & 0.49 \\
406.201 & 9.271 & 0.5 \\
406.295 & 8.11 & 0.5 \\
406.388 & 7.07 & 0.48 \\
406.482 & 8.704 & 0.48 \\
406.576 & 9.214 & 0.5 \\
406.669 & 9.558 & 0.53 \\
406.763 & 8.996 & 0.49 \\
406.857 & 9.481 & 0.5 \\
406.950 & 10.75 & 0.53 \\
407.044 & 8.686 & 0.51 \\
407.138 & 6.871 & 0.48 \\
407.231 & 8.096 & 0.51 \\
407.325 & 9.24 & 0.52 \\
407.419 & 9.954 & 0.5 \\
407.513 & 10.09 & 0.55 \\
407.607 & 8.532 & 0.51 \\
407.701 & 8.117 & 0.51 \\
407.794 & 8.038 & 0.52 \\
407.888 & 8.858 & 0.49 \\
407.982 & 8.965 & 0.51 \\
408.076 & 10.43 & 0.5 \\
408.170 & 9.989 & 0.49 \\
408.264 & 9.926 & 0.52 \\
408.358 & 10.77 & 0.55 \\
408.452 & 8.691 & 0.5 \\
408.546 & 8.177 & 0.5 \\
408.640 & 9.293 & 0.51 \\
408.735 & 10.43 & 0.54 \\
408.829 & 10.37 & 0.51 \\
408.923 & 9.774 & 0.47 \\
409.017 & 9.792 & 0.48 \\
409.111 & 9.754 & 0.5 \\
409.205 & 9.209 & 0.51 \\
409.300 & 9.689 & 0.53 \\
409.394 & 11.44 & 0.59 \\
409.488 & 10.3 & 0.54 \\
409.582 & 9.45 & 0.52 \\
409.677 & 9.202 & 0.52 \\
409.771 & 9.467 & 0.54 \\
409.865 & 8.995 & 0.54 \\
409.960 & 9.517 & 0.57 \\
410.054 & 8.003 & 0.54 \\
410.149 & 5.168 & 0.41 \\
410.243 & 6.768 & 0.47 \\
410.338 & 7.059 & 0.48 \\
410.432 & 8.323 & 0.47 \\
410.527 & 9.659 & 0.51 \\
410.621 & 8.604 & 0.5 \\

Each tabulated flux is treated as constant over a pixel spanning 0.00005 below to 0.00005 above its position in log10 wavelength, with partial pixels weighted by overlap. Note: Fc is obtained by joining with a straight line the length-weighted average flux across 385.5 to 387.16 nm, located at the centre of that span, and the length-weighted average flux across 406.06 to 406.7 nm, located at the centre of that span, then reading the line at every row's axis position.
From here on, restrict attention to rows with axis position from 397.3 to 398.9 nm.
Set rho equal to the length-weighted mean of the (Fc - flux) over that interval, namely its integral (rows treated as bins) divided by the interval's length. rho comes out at 0.3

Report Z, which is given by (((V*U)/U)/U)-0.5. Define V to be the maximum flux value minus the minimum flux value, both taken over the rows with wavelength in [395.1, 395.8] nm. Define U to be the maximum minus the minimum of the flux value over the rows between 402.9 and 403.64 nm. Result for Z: 1.55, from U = 1.1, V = 2.3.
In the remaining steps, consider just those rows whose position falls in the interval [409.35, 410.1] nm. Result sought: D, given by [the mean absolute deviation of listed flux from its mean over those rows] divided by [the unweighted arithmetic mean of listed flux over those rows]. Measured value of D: 0.07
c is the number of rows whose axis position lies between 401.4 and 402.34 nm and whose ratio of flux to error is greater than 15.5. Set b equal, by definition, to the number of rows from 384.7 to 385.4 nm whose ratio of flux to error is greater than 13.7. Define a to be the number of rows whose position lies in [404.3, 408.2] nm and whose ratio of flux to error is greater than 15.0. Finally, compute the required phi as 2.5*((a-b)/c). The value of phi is 9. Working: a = 38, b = 3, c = 10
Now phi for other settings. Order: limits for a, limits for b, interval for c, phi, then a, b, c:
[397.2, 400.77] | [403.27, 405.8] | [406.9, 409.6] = 0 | 28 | 25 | 27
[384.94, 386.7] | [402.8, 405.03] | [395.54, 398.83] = -6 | 0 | 22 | 9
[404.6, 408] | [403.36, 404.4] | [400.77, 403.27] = 2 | 34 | 11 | 26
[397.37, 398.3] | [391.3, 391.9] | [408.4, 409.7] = 0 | 4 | 4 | 14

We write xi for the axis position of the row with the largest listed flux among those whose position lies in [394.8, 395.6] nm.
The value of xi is 395.131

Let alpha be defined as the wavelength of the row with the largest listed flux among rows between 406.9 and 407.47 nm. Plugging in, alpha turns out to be 406.950 nm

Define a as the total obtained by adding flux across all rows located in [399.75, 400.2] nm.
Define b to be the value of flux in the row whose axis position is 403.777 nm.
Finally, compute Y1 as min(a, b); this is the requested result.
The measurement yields 10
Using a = 44.0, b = 10.11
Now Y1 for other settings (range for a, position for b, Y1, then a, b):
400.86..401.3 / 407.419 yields 10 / 47.9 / 9.954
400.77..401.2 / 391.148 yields 7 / 48.3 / 7.467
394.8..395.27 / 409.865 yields 9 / 39.5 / 8.995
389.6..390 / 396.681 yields 3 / 42.4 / 2.974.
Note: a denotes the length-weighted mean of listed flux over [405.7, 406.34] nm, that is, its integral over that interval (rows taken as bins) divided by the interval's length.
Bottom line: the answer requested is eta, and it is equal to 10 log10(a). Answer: 9.4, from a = 8.8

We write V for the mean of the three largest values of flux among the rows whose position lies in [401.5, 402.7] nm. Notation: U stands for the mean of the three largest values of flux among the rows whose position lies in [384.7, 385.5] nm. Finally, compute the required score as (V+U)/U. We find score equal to 2.1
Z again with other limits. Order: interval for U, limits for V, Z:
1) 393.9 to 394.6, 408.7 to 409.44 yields 0.20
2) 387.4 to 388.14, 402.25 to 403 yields -0.25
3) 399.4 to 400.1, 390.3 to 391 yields 0.36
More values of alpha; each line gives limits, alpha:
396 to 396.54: 396.042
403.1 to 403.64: 403.591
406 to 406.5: 406.014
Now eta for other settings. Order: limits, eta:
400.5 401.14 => 9.5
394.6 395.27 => 8.9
